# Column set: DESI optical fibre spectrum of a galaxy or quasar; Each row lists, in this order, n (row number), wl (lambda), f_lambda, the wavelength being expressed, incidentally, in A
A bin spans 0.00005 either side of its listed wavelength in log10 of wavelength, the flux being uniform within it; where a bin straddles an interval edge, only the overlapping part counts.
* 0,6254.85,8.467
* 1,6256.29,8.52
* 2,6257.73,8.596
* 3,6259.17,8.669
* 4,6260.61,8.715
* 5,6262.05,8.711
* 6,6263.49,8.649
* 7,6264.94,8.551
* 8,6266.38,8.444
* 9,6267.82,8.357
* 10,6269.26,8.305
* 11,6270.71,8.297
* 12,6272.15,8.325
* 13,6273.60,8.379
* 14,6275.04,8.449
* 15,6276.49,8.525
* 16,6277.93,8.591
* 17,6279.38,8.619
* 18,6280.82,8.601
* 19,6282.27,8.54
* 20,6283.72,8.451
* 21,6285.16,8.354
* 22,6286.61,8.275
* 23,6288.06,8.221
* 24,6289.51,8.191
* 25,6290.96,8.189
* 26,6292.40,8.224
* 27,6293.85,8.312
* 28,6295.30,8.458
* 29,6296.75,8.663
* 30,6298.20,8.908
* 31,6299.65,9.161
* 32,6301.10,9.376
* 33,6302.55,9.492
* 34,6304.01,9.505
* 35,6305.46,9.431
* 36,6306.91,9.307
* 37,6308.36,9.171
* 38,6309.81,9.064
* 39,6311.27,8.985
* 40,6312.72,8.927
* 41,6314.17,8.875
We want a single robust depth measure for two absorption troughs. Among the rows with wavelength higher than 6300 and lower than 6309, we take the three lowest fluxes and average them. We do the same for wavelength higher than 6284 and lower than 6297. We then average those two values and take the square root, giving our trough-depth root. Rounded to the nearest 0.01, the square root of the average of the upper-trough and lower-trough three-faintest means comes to 2.96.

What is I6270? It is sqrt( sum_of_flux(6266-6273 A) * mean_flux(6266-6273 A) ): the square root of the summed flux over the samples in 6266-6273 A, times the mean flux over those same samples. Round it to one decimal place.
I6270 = 18.7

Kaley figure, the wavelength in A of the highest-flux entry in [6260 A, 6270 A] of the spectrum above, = 6260.61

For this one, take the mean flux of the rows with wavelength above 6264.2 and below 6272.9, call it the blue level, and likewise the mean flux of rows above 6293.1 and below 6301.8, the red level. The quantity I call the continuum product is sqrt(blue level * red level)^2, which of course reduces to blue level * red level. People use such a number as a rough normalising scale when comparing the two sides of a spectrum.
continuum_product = 74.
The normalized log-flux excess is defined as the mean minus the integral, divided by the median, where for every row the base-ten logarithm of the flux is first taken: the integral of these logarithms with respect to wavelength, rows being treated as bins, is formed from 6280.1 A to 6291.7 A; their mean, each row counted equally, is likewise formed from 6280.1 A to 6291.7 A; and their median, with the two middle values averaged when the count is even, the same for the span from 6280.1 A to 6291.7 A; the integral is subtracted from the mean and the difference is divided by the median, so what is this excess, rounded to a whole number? -11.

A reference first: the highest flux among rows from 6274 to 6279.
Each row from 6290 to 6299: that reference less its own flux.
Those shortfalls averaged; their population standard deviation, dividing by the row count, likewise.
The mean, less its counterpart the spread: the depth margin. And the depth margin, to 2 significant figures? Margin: -0.12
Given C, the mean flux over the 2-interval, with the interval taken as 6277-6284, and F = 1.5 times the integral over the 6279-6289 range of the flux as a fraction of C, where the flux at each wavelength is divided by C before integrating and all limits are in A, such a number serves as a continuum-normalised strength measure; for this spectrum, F 15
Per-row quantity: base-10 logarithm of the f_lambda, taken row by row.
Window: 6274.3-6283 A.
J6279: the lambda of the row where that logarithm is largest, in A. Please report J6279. 6279.38 A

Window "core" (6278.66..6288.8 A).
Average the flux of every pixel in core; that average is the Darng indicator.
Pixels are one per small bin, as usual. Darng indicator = 8.44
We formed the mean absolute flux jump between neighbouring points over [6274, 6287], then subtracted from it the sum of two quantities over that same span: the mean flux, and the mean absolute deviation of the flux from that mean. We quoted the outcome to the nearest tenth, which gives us -8.5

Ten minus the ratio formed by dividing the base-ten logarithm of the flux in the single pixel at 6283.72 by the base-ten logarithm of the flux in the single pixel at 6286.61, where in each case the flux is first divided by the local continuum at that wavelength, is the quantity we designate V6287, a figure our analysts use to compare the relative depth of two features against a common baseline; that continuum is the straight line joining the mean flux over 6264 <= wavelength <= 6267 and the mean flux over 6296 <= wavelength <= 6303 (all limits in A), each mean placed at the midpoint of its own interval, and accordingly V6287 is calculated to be 9.38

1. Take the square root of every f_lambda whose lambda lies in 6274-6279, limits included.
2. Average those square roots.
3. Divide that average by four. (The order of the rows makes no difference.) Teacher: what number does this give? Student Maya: 0.730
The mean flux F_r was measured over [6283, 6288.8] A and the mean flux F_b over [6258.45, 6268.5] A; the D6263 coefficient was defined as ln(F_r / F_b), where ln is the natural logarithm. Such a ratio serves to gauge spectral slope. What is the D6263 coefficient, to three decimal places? -0.031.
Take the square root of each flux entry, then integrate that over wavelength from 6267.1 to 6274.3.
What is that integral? 20.8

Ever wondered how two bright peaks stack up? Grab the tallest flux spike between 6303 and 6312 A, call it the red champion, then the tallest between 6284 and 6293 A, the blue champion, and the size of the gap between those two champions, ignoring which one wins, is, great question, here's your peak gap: 1.2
